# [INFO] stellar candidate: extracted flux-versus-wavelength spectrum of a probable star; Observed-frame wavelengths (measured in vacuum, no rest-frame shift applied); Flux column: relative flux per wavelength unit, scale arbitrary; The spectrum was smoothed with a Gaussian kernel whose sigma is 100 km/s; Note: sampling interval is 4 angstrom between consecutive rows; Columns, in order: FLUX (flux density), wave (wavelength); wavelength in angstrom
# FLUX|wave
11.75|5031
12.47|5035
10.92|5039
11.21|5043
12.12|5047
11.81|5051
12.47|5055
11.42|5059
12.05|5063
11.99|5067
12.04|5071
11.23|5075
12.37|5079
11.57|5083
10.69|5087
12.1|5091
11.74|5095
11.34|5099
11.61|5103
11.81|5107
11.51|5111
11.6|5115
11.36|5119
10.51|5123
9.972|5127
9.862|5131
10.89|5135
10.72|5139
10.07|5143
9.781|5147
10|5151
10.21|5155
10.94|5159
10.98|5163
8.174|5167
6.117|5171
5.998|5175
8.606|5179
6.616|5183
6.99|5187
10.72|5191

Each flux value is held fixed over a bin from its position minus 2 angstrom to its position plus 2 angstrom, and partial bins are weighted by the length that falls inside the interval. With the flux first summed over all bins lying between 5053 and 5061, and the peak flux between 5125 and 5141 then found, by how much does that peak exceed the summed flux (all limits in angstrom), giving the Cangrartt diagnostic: -13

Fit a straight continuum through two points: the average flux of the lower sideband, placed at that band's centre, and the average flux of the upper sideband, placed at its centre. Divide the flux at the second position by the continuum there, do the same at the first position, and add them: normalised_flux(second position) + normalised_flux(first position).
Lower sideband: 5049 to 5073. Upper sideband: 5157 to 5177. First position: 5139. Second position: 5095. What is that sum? 2.23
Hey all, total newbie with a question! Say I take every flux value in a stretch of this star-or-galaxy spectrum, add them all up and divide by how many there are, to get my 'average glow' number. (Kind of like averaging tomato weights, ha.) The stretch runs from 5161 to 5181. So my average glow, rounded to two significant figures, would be 8.0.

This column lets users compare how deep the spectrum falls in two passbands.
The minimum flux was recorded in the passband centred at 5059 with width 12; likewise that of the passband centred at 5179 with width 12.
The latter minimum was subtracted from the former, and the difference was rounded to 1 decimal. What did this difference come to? 5.4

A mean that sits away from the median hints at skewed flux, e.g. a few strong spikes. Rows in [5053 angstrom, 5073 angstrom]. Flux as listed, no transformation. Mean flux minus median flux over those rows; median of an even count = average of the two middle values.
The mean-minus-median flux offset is -0.05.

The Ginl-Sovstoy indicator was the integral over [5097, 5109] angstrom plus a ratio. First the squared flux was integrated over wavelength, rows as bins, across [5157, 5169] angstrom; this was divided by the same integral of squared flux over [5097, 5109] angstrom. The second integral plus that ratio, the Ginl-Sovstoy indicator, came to 1612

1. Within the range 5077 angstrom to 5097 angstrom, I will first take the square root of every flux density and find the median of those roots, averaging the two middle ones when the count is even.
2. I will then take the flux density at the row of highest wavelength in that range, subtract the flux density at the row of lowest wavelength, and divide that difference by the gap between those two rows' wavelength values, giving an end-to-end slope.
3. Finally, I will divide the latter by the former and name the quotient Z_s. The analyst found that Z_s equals -0.011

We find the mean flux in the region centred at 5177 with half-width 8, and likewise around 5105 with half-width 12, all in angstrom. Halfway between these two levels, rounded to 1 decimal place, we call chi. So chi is 9.2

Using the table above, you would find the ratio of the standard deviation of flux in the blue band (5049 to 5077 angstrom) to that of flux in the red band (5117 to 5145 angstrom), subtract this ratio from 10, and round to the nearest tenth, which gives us 9.2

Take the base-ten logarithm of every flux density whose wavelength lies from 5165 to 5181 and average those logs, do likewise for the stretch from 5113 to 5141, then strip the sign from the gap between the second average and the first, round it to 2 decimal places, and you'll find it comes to 0.18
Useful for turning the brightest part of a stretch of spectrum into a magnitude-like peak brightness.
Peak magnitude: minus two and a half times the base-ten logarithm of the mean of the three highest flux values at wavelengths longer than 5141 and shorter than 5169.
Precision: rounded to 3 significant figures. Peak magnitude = -2.57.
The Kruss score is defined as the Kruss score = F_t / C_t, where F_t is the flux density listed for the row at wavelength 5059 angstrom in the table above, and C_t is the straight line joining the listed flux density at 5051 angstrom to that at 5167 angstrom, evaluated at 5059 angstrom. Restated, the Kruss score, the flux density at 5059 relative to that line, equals 0.99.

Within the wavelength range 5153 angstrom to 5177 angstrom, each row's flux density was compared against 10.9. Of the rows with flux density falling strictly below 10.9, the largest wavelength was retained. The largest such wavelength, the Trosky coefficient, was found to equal 5175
